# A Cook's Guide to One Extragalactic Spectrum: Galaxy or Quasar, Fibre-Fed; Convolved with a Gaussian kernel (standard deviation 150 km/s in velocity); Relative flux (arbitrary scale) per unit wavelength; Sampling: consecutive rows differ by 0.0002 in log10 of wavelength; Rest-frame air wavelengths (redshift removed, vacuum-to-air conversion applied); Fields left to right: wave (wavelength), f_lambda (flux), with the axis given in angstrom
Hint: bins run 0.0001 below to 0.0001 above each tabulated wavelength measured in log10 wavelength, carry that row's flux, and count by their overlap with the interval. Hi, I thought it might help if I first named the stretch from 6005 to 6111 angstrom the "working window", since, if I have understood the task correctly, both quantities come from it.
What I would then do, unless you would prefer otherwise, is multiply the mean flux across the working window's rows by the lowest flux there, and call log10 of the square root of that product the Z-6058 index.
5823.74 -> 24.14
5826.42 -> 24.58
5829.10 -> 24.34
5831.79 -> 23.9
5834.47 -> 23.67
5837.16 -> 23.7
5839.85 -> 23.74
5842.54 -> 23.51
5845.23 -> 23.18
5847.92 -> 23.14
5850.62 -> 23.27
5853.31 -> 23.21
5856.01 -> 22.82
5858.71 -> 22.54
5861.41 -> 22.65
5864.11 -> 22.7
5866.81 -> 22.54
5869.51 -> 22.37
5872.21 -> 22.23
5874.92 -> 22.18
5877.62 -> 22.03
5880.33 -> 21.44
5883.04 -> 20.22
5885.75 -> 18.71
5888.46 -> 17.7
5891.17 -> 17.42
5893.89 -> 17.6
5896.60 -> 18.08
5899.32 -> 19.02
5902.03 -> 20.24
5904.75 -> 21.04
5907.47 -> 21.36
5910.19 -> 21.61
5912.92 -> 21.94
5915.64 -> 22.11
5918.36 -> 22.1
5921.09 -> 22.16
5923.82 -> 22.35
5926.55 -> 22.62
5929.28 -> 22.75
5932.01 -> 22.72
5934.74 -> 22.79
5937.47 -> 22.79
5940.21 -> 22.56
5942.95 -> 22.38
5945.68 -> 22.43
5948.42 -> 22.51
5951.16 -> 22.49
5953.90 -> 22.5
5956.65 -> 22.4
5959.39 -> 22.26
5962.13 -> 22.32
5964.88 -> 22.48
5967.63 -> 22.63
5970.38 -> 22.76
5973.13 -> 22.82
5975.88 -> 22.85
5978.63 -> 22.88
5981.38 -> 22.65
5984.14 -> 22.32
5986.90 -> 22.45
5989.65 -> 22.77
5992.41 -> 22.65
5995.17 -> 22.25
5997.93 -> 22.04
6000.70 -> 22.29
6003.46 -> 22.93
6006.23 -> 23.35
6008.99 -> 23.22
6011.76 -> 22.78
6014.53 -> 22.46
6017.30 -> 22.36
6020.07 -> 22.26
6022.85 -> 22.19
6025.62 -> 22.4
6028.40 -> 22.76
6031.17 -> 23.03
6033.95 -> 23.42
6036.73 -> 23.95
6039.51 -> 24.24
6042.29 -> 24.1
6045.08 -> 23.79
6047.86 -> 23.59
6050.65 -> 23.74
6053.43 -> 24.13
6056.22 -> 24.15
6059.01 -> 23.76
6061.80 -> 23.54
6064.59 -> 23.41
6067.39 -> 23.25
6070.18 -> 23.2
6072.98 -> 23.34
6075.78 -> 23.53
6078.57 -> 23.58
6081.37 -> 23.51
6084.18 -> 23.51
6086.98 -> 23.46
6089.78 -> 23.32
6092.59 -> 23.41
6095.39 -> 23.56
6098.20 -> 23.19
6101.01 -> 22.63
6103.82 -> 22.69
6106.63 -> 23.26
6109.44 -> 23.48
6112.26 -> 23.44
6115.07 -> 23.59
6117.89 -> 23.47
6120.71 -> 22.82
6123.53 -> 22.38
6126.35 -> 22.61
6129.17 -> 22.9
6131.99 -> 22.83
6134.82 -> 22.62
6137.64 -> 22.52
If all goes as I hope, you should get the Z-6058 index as 1.36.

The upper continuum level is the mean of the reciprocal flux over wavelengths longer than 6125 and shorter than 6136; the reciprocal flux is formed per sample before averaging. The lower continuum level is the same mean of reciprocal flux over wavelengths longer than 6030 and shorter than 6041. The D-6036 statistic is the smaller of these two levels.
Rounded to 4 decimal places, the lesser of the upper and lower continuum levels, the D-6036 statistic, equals 0.0423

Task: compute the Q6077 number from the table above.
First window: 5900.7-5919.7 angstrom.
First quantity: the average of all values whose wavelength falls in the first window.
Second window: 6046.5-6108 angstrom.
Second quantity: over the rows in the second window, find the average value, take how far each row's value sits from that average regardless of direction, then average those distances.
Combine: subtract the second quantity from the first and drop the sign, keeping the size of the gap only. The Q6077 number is 21.24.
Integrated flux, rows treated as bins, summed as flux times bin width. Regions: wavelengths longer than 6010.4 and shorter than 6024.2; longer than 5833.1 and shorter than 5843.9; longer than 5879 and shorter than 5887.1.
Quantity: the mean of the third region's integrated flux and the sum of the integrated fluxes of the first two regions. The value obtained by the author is 364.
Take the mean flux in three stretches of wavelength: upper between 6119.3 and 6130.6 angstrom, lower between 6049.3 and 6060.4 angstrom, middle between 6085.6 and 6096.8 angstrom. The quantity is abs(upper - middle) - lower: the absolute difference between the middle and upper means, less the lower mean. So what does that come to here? -23.2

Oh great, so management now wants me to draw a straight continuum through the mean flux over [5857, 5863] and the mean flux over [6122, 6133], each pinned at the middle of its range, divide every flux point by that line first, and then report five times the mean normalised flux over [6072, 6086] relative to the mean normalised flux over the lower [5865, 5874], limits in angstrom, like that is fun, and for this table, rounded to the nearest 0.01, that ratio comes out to 5.23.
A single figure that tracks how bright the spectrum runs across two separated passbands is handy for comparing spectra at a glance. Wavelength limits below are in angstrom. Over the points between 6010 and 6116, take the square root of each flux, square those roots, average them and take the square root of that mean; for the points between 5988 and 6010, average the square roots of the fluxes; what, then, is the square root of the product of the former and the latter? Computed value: 4.80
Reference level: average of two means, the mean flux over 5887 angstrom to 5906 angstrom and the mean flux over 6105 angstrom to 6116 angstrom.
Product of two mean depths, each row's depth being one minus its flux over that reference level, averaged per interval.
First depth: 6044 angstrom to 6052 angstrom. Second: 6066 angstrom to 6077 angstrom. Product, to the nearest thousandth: 0.013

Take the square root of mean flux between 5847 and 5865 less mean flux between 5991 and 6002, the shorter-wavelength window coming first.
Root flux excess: 0.8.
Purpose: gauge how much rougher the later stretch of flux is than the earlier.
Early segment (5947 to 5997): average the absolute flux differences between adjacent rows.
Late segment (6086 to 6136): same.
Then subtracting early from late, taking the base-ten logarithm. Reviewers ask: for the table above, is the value -0.94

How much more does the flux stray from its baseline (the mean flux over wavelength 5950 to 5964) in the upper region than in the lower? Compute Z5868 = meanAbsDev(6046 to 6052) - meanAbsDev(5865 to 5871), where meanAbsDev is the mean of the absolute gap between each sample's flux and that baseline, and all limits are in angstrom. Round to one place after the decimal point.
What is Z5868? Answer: 1.2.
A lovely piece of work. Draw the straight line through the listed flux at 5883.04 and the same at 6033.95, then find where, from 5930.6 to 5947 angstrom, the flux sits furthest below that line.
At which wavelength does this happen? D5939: 5945.68 angstrom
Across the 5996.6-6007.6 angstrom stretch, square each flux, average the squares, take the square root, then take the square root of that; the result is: 4.76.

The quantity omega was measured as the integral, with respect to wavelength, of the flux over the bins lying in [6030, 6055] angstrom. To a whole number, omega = 595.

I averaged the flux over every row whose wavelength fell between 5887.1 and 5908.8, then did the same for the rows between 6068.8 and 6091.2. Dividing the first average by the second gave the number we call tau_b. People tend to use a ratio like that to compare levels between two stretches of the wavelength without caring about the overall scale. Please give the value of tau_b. 0.81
